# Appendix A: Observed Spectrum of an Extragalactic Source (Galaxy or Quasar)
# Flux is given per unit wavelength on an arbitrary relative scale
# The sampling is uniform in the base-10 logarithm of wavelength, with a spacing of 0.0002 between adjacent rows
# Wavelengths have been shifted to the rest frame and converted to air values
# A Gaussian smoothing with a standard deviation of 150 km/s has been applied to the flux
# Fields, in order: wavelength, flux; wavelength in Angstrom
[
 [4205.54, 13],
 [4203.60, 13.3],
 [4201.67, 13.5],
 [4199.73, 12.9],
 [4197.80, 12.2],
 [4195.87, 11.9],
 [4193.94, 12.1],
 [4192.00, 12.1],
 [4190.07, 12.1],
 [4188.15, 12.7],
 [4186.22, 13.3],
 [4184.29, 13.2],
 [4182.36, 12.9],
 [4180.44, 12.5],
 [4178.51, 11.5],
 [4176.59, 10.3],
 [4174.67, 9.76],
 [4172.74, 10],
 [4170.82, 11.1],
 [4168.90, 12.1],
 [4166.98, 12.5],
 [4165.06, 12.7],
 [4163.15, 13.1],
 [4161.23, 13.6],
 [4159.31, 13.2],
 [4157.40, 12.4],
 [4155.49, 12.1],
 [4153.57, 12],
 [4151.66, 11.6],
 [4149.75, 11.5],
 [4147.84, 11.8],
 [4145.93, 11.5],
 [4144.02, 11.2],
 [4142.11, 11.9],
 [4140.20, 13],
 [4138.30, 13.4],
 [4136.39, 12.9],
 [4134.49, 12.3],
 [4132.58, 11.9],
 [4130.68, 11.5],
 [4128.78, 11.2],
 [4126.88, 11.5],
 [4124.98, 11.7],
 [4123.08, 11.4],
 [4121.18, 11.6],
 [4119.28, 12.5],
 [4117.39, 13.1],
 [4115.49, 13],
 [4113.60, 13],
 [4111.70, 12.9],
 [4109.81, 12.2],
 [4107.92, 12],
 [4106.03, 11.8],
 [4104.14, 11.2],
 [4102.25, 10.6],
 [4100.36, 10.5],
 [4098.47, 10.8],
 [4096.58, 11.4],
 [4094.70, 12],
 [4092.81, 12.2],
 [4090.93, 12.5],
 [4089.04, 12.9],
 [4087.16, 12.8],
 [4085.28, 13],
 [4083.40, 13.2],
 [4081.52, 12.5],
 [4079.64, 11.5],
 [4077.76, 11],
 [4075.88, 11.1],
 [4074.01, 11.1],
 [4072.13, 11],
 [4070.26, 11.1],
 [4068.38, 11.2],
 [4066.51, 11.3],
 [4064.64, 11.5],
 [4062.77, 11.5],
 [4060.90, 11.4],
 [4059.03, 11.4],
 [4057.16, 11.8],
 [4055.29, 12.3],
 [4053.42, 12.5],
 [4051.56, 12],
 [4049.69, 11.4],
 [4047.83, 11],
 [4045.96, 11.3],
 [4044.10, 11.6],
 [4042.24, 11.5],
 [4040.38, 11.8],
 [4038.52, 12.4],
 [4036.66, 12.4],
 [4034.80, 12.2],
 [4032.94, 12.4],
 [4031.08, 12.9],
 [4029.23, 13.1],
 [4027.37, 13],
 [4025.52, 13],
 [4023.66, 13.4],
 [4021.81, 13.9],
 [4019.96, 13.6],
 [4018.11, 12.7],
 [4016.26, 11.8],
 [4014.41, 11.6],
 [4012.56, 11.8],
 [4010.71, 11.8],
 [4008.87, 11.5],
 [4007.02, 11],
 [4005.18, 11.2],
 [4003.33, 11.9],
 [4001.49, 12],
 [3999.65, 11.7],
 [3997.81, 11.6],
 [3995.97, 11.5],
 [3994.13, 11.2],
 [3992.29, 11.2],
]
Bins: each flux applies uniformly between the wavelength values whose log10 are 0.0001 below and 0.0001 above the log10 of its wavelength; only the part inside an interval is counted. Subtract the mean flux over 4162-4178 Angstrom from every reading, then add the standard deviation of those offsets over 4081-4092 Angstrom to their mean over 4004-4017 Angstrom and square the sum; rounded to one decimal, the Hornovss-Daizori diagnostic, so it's 0.1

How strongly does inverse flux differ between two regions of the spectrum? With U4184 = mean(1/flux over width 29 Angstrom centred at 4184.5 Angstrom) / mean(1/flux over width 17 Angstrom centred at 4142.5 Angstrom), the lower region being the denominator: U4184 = 1.03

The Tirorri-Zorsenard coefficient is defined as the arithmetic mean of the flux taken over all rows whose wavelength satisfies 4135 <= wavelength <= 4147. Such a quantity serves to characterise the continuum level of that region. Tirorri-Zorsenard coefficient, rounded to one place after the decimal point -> 12.3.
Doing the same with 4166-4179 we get 11.0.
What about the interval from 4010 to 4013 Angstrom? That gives 11.8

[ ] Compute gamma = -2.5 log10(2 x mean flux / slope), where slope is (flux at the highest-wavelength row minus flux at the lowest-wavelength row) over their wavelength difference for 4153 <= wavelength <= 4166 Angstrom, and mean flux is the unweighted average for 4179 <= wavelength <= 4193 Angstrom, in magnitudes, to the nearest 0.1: -6.5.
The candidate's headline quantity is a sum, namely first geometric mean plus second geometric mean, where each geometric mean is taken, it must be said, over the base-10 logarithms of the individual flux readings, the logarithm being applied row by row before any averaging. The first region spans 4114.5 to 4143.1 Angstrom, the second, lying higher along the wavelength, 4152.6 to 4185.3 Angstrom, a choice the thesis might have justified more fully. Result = 2.163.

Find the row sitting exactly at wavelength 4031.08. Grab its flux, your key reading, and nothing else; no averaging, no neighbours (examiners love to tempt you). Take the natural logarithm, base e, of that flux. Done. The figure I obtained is 2.56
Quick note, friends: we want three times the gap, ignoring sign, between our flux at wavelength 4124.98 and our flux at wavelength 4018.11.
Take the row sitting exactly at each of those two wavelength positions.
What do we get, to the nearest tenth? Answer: 3.0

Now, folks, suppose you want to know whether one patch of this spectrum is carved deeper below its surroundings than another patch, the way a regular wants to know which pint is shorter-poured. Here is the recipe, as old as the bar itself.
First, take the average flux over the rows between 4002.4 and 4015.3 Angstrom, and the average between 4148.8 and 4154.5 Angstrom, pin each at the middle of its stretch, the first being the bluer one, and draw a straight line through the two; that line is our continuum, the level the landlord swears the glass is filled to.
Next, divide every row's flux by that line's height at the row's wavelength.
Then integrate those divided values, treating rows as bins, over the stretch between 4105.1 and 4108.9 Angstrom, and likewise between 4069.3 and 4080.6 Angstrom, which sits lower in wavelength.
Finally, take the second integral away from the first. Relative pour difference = -7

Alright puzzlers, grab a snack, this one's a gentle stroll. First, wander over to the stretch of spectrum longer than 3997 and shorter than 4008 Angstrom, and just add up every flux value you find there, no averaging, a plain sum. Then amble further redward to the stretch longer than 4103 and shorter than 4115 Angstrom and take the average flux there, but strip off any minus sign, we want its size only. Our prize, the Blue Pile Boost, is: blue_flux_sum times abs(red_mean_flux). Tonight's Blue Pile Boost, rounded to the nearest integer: 846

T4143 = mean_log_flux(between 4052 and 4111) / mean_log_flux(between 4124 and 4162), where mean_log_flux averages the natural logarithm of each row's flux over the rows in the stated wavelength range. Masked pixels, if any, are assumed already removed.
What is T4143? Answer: 0.987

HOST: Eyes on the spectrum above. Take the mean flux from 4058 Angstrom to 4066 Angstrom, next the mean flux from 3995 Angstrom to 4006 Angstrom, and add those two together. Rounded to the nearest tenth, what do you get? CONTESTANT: 23.1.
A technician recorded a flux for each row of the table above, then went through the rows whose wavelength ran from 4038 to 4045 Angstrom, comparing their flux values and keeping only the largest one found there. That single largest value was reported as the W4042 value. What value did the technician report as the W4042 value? 12.4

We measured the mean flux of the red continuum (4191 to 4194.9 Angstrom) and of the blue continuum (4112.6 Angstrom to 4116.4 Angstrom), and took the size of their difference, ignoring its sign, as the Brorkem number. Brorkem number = 0.9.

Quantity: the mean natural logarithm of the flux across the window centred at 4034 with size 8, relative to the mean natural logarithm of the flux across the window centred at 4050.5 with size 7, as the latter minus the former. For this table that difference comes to -0.06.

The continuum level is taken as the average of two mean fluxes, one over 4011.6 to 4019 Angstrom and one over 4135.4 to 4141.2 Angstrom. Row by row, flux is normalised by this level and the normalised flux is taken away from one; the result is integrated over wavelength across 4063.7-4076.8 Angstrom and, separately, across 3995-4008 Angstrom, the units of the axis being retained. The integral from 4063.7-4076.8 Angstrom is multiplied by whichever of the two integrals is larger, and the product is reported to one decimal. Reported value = 2.0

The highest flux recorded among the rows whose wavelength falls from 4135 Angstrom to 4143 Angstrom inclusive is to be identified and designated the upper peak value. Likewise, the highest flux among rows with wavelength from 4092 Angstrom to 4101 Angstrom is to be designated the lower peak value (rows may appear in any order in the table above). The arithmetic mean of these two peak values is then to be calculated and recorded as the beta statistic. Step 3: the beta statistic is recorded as 12.8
